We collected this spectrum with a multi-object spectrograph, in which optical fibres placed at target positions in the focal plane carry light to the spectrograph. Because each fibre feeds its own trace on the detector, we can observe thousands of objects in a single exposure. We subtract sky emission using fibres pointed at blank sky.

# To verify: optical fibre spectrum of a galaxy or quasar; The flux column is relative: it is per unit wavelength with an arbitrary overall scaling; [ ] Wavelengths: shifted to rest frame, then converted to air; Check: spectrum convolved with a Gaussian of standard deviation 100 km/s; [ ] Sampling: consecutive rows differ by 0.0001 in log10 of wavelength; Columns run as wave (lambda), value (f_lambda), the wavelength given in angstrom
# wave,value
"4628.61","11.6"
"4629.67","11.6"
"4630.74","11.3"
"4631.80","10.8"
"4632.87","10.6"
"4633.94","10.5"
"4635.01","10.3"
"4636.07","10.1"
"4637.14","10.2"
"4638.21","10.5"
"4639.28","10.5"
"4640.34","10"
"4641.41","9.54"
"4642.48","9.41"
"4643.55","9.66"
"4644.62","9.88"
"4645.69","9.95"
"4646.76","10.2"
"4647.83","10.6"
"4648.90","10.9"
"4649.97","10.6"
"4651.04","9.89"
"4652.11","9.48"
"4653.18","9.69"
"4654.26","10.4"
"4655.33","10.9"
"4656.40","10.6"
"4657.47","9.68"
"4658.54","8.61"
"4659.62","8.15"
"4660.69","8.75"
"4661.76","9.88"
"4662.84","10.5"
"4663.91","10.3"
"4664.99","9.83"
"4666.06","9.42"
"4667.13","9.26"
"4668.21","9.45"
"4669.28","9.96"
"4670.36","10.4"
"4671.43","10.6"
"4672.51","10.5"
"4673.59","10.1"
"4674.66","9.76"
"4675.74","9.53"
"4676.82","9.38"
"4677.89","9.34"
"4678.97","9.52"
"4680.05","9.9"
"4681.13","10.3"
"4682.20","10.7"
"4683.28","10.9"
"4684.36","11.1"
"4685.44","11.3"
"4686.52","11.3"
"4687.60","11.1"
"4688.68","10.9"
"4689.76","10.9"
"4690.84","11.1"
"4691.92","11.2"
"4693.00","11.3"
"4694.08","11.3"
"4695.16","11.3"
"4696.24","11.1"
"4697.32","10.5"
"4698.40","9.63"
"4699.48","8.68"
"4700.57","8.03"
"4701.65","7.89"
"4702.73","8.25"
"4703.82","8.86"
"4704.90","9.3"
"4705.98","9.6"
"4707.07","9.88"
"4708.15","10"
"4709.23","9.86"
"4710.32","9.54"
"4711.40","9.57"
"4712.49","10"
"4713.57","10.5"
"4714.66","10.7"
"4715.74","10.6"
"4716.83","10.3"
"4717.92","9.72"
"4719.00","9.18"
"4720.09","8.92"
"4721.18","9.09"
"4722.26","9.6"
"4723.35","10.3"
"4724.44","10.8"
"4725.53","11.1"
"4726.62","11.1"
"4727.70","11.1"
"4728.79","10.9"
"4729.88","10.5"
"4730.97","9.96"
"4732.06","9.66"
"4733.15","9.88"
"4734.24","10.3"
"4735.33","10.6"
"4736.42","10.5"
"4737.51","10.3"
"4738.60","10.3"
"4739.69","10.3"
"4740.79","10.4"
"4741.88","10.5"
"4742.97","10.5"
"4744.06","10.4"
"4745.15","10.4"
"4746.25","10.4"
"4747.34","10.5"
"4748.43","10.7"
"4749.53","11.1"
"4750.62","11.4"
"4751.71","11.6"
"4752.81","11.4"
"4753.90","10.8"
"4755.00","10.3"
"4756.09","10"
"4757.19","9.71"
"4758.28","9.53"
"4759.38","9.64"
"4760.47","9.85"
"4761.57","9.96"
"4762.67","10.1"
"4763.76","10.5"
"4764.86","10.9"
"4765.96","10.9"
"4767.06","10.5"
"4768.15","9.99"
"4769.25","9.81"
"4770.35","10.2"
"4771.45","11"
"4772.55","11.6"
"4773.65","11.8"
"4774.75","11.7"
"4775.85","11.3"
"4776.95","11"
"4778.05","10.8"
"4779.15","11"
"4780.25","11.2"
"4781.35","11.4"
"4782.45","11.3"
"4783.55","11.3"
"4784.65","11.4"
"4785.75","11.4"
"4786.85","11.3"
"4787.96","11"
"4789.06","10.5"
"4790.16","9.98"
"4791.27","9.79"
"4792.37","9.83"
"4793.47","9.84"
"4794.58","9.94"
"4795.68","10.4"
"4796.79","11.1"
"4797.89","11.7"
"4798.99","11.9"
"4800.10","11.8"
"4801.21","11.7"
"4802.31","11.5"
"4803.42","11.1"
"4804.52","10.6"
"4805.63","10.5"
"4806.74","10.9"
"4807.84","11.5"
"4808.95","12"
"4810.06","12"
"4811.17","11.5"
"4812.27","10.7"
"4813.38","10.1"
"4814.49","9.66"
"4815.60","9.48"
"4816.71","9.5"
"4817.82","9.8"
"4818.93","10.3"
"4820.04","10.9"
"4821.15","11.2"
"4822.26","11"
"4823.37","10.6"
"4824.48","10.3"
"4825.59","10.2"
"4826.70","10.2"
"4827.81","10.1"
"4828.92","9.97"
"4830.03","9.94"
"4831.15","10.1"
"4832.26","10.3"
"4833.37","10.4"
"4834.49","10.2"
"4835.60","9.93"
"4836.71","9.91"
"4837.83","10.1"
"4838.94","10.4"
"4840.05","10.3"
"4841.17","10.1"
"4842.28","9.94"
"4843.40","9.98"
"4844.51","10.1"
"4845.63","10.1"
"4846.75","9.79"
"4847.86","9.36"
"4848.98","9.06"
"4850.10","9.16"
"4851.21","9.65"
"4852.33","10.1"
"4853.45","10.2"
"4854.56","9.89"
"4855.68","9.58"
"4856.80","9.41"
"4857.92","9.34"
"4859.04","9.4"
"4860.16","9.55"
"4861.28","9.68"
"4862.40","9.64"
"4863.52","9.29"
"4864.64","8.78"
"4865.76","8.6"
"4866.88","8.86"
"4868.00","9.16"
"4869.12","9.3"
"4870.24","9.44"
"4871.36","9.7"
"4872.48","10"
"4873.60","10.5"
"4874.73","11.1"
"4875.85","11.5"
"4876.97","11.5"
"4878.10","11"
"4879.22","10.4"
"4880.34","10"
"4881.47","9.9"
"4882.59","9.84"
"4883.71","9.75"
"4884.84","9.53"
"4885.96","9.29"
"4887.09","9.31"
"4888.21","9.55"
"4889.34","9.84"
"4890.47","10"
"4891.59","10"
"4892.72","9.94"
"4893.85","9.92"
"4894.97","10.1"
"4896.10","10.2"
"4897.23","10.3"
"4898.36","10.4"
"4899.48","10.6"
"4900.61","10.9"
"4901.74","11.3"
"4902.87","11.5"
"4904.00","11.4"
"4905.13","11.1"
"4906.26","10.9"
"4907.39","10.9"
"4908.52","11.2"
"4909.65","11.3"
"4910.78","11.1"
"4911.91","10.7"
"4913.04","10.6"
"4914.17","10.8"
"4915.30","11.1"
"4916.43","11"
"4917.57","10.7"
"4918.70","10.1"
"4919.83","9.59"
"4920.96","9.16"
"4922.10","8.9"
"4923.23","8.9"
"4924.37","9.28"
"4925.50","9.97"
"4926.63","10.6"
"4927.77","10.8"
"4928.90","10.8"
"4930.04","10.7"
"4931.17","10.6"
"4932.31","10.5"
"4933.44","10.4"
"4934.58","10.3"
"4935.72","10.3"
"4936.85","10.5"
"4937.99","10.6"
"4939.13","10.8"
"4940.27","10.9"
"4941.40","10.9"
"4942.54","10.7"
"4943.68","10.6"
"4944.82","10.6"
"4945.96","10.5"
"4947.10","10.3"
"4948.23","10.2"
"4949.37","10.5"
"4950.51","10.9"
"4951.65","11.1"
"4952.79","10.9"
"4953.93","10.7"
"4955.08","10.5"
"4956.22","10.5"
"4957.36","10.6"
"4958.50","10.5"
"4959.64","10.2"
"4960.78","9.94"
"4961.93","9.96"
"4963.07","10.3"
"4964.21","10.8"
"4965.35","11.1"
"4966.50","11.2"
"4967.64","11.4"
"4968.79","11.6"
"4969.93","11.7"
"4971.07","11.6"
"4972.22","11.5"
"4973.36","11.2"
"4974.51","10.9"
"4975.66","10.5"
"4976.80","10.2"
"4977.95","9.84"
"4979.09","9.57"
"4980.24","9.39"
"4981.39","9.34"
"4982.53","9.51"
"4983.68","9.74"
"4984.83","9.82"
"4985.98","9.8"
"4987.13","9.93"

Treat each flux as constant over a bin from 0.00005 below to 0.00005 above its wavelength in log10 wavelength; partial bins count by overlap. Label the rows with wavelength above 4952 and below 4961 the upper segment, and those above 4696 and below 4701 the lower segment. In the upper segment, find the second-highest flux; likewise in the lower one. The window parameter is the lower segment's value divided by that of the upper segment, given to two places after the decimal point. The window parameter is 0.98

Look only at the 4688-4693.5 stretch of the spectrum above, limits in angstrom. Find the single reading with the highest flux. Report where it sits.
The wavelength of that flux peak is 4693.00 angstrom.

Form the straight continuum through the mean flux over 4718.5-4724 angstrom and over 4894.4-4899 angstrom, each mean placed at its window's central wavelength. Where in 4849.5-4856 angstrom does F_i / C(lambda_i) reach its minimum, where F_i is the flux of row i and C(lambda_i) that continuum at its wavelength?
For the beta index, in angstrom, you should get 4850.10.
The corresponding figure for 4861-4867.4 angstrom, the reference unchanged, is 4865.76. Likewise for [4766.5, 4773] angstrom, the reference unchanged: 4769.25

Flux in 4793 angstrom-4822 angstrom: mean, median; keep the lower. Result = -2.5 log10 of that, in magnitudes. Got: -2.59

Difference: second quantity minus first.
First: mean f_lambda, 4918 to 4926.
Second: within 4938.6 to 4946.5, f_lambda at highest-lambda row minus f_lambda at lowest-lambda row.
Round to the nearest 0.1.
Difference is -9.7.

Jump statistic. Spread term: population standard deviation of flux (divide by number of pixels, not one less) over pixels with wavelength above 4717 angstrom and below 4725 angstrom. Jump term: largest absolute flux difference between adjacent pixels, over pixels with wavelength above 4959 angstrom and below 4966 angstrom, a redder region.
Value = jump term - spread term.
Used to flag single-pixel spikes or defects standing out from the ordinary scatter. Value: -0.1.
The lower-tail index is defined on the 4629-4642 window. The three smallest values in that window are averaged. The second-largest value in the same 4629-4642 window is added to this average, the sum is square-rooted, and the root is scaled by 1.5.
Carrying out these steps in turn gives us 6.90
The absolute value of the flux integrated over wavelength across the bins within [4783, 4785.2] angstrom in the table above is 25.0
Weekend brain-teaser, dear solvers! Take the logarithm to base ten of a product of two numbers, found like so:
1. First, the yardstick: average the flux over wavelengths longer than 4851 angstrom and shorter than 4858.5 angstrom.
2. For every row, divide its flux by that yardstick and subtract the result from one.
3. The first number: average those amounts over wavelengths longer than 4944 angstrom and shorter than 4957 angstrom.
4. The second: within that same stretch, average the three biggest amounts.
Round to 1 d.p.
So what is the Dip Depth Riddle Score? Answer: -2.3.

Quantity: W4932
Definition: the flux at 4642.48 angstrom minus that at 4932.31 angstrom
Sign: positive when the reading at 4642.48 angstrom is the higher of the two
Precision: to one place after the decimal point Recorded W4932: -1.1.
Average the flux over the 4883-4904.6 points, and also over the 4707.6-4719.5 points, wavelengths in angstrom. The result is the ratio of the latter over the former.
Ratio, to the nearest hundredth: 0.98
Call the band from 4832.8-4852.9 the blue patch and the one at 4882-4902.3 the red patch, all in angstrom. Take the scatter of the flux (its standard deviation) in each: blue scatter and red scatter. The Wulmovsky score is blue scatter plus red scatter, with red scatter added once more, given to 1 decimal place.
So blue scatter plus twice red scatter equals 1.4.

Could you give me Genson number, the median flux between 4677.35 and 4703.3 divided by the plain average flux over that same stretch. 1.06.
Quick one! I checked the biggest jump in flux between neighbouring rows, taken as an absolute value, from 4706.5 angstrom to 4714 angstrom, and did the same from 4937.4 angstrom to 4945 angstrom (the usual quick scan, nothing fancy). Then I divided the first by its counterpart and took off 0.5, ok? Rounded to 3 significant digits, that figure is 2.00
